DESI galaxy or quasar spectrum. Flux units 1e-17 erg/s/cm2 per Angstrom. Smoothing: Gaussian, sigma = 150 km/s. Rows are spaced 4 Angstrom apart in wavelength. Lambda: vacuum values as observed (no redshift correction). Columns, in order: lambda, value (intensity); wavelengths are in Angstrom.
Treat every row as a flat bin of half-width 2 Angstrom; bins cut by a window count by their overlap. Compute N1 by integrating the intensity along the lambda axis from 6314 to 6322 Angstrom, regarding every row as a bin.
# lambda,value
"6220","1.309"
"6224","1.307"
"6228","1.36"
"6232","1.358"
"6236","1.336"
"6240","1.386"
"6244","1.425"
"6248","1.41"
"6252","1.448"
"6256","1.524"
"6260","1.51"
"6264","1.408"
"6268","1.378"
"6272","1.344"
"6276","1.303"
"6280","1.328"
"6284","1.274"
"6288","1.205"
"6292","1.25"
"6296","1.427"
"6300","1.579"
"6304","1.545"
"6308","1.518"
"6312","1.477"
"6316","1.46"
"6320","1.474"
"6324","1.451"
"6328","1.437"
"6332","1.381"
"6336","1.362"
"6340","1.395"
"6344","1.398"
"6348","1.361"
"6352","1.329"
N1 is 11.7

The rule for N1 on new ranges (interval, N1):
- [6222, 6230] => 10.7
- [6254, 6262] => 12.1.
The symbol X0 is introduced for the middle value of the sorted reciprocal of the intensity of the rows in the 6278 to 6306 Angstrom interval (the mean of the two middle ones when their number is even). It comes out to 0.753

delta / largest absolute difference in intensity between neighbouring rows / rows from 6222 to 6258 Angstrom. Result 0.076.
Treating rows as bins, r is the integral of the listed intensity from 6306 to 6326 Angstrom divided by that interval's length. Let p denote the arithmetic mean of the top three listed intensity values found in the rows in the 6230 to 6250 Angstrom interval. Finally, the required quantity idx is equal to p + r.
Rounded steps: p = 1.41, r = 1.48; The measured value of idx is 2.88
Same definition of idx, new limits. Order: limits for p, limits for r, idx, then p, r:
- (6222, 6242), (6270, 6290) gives 2.66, 1.37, 1.29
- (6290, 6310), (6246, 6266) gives 3.01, 1.55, 1.46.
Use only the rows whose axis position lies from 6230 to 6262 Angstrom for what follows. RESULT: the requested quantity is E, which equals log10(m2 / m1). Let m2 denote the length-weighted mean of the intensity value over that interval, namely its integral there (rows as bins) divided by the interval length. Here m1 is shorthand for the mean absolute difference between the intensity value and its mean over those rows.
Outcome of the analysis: 1.44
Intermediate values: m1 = 0.05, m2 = 1.42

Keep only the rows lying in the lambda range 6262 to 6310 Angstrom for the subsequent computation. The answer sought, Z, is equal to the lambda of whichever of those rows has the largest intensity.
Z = 6300 Angstrom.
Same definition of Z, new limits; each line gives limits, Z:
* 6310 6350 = 6312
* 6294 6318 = 6300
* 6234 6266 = 6256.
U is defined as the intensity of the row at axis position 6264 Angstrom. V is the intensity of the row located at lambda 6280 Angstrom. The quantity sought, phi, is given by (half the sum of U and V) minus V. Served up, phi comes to 0.04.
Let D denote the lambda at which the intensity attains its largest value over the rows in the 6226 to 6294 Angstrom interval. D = 6256 Angstrom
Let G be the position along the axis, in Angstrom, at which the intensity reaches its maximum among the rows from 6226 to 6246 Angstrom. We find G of 6244 Angstrom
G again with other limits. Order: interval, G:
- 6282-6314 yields 6300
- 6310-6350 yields 6312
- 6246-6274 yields 6256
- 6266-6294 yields 6268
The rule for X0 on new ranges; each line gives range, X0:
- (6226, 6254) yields 0.722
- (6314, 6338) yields 0.693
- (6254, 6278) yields 0.718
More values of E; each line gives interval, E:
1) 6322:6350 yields 1.72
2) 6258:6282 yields 1.41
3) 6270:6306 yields 1.12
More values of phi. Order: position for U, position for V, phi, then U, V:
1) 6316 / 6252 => 0.01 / 1.46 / 1.448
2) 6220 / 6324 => -0.07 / 1.309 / 1.451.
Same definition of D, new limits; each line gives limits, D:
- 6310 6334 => 6312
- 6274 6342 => 6300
